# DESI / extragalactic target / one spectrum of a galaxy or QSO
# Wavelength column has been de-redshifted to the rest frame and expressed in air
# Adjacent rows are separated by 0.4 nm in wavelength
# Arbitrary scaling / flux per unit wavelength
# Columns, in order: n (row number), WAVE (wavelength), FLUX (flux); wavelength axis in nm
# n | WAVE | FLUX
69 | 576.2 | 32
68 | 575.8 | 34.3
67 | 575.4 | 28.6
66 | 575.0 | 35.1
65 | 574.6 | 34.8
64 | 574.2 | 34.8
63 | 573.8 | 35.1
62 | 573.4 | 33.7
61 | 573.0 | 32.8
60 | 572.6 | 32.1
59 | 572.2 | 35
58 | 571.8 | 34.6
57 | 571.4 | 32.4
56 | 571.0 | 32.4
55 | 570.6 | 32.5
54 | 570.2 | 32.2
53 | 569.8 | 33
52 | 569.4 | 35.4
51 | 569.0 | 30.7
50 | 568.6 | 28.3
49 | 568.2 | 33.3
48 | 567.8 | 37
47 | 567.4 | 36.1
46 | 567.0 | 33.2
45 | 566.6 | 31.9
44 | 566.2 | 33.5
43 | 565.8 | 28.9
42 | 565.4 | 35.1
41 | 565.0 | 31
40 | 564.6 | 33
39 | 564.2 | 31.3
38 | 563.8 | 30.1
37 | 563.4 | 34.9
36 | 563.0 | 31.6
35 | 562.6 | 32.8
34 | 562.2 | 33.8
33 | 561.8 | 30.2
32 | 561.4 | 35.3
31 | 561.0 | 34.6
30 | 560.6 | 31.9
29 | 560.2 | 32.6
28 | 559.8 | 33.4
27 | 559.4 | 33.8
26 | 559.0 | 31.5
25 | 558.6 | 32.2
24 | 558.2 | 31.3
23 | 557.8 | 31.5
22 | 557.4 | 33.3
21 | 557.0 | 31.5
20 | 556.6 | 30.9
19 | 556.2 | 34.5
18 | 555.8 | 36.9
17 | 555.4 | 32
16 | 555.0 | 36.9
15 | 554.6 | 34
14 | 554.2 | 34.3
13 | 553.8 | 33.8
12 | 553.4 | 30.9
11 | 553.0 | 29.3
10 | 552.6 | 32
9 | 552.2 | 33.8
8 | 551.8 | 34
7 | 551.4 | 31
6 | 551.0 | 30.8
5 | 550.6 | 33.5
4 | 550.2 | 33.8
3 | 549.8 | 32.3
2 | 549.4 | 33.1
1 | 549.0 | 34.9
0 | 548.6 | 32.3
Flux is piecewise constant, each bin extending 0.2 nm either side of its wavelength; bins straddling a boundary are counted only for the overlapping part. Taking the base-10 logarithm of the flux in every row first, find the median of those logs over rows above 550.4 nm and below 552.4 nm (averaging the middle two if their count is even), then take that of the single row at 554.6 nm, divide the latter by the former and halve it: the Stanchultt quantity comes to 0.502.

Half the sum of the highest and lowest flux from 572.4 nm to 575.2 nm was 33.6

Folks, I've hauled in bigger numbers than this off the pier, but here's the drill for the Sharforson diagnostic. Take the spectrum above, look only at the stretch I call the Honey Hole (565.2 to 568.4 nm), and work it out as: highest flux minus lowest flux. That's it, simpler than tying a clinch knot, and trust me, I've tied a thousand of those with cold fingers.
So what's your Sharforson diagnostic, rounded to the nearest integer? 8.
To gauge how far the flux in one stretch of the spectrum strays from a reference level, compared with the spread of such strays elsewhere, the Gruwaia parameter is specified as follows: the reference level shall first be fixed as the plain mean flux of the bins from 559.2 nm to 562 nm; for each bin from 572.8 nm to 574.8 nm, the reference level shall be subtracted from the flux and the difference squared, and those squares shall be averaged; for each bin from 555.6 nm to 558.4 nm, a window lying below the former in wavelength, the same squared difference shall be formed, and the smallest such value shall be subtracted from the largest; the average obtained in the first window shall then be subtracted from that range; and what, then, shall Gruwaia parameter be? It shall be 12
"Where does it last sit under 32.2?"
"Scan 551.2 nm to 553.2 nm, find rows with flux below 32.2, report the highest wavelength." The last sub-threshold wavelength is 553.0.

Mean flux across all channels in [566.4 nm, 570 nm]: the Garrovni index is 33.2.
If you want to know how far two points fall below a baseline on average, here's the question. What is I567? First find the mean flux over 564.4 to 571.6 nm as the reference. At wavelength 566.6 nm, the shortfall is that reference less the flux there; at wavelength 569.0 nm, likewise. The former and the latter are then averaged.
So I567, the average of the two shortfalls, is 1.5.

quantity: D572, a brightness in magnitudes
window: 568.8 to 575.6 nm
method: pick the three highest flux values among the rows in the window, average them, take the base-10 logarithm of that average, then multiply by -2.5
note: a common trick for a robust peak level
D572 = -3.87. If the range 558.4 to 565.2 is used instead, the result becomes -3.86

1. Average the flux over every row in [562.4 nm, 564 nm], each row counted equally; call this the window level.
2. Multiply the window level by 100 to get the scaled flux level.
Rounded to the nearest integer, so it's 3235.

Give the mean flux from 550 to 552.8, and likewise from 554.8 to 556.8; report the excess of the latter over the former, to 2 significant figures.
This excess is 1.5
